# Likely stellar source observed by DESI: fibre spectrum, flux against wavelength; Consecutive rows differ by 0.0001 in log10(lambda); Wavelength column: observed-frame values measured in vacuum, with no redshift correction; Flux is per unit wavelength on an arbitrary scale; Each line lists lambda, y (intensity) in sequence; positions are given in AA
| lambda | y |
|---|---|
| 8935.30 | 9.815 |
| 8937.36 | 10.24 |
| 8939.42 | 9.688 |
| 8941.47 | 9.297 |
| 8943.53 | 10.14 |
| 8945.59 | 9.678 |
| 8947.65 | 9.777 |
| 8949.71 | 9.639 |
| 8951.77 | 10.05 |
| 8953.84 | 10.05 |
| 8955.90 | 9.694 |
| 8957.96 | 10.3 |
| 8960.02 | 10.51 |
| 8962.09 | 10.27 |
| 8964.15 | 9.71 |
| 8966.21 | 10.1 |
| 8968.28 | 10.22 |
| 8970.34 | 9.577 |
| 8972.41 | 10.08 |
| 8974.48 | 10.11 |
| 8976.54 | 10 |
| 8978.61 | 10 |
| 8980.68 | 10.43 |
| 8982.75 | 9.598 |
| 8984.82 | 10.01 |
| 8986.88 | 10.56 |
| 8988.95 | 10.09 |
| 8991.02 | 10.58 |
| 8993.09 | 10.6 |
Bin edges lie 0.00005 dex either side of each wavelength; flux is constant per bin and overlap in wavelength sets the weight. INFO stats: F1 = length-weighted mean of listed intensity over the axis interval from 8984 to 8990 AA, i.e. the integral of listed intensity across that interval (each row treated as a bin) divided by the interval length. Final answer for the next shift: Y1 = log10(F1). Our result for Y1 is 1.010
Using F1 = 10.2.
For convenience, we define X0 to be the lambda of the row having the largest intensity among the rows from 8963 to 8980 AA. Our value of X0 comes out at 8968.28 AA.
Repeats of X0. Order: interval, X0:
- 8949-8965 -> 8960.02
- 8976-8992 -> 8991.02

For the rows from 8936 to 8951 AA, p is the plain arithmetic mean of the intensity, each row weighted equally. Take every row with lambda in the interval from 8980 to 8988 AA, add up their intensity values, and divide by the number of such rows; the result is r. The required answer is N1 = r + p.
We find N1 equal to 19.9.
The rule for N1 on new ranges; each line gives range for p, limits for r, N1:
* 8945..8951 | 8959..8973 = 19.8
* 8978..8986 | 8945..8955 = 19.8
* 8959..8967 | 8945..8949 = 19.9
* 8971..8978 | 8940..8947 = 19.8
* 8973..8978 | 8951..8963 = 20.2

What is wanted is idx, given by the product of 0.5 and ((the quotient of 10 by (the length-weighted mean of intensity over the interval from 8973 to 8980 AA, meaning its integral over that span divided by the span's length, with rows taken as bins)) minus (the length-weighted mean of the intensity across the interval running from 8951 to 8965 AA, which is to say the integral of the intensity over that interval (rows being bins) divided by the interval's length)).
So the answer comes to -4.55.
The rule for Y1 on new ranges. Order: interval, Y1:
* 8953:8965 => 1.004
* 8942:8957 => 0.993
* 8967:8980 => 1.000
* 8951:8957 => 0.997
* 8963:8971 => 0.997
